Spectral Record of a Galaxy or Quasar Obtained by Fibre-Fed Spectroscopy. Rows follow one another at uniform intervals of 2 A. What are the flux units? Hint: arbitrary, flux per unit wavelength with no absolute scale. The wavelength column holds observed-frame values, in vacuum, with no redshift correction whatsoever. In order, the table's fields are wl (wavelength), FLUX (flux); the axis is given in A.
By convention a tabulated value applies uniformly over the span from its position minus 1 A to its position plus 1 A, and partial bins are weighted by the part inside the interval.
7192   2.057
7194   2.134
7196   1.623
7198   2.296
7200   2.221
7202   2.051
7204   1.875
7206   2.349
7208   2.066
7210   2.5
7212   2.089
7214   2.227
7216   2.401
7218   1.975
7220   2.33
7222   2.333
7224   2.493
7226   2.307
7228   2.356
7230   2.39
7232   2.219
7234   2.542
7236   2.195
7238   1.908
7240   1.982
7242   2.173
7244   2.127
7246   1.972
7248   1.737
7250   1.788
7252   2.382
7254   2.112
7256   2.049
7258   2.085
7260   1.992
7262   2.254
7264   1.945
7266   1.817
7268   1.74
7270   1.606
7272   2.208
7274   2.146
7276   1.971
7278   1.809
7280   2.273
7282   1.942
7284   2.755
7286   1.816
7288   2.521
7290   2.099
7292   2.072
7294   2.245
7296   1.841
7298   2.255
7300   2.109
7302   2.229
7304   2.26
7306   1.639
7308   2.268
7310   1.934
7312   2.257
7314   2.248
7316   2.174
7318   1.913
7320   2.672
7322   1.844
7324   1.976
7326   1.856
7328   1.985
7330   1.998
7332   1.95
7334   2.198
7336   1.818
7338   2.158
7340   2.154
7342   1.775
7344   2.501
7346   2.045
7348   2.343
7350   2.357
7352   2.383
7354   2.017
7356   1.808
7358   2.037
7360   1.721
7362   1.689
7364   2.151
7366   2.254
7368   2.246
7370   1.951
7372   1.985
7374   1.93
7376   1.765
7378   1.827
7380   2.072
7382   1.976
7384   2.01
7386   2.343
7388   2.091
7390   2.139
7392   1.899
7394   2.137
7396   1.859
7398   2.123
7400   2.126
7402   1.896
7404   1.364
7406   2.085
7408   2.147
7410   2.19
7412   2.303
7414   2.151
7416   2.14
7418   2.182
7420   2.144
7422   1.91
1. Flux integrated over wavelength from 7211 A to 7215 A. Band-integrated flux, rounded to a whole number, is 9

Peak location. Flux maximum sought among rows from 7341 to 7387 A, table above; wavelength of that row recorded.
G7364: 7344 A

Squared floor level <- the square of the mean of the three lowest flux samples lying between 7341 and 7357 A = 3.48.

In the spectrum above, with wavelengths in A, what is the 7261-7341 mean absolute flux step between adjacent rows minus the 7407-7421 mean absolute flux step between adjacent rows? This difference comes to 0.24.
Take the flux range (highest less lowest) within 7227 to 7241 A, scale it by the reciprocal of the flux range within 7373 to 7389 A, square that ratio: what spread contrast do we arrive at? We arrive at 1.2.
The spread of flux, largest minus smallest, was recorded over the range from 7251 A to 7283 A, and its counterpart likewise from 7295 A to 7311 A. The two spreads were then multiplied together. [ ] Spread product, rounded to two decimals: 0.49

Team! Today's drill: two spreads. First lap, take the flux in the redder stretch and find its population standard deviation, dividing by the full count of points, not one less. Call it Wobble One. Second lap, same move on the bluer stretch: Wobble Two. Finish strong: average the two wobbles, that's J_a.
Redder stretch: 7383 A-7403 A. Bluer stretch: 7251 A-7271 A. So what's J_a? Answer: 0.181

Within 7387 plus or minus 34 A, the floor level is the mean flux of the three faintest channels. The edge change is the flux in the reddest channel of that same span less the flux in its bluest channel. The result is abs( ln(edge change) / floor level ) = 1.3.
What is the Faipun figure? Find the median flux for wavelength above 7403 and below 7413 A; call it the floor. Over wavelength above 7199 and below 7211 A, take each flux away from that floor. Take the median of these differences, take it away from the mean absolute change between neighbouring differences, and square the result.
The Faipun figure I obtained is 0.09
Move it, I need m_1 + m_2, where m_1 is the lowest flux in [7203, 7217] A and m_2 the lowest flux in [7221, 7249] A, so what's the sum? 3.61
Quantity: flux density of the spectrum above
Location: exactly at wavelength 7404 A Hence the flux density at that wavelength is 1.364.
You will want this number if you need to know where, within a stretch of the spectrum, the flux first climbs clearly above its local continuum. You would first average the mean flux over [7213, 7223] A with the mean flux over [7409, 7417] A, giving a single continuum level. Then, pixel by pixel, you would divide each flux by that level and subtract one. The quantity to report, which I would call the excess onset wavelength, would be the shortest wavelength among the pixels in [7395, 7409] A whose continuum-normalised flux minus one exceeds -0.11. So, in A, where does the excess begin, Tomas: 7398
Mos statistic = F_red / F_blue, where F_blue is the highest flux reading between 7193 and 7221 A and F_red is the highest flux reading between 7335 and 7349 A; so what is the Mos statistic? 1.00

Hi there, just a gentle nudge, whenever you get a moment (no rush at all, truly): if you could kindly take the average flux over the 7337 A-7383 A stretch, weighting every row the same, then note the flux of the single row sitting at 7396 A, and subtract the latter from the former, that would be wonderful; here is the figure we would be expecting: 0.19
